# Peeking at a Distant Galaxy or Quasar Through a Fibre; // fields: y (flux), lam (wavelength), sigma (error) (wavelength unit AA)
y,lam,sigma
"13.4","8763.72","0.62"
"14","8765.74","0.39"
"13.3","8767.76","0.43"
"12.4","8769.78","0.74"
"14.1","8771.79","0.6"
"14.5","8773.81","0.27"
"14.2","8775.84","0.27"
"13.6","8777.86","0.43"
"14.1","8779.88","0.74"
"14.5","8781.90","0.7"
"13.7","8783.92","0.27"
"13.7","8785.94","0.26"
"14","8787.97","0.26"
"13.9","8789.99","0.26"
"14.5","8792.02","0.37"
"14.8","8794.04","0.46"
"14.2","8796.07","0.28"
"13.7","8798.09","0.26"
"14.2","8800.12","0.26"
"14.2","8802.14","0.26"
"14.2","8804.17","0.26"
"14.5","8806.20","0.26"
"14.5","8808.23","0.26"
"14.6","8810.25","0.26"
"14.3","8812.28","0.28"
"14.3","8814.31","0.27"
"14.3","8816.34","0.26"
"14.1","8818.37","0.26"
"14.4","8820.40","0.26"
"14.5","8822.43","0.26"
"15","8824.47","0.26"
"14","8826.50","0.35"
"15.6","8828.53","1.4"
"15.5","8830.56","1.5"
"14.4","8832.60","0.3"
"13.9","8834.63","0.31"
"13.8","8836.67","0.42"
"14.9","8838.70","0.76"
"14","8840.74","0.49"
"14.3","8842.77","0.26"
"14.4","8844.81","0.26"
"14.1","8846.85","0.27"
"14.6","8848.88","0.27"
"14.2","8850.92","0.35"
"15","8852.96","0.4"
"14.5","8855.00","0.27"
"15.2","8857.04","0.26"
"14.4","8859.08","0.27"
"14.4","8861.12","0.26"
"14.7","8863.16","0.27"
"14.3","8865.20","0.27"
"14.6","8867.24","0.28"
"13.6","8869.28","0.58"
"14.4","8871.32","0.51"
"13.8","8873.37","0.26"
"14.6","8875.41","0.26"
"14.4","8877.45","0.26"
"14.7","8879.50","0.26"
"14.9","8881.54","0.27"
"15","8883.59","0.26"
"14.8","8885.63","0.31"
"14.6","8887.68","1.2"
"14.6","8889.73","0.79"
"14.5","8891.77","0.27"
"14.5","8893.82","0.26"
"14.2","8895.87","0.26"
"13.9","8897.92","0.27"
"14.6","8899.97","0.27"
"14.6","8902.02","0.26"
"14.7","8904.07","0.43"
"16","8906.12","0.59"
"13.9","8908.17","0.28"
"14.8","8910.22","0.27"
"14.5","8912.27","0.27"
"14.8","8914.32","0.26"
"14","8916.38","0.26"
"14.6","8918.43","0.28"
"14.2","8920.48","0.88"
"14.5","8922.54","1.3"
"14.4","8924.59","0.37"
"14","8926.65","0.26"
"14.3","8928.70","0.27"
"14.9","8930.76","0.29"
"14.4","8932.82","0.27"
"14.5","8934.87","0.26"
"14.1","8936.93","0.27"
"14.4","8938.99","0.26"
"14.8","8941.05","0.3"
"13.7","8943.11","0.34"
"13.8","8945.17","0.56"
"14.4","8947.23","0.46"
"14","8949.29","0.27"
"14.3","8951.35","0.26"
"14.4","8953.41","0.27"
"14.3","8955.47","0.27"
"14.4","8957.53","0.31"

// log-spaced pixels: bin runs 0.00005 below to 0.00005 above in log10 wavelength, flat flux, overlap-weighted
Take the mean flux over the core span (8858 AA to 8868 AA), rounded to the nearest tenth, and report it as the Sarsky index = 14.5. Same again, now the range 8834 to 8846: 14.2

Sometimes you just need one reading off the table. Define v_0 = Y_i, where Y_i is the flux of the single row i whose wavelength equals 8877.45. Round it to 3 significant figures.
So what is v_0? 14.4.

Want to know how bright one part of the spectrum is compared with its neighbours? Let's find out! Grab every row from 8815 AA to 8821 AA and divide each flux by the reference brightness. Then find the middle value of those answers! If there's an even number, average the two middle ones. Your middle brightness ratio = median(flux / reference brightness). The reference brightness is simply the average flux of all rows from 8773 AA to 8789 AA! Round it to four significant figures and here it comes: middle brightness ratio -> 1.019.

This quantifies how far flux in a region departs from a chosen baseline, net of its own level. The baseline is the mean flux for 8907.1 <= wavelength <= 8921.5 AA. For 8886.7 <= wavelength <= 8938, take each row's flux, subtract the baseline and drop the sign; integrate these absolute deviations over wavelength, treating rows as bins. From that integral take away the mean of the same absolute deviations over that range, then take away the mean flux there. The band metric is 0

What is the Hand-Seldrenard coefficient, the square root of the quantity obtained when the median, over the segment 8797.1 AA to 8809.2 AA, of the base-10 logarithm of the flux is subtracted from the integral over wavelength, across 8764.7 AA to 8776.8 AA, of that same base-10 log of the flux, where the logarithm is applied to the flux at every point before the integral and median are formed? 3.55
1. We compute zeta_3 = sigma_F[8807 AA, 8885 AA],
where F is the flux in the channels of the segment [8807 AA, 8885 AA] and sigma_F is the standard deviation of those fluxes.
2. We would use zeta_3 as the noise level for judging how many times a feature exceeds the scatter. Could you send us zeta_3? 0.44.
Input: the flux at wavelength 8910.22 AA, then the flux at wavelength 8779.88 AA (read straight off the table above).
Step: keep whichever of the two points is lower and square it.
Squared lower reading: 199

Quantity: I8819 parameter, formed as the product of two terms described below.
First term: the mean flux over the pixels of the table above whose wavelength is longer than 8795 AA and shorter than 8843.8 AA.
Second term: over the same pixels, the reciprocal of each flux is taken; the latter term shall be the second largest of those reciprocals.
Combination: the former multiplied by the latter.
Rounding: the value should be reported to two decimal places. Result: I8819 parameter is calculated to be 1.04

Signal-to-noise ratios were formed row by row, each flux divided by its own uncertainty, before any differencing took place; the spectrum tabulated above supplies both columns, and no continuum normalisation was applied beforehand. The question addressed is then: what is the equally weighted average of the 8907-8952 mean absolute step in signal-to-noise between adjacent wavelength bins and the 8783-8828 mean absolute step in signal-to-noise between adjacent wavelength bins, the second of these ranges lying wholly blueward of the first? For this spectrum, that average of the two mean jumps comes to 6.0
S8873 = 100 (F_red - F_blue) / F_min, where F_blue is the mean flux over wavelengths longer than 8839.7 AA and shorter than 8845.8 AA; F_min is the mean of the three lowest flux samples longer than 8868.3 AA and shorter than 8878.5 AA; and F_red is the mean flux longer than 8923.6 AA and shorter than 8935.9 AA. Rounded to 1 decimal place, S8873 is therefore 1.3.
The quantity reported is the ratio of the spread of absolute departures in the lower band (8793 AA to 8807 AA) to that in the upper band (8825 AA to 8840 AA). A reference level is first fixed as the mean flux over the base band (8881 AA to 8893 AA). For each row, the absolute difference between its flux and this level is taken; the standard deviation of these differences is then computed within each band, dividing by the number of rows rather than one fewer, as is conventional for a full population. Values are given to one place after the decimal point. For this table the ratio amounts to 1.0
